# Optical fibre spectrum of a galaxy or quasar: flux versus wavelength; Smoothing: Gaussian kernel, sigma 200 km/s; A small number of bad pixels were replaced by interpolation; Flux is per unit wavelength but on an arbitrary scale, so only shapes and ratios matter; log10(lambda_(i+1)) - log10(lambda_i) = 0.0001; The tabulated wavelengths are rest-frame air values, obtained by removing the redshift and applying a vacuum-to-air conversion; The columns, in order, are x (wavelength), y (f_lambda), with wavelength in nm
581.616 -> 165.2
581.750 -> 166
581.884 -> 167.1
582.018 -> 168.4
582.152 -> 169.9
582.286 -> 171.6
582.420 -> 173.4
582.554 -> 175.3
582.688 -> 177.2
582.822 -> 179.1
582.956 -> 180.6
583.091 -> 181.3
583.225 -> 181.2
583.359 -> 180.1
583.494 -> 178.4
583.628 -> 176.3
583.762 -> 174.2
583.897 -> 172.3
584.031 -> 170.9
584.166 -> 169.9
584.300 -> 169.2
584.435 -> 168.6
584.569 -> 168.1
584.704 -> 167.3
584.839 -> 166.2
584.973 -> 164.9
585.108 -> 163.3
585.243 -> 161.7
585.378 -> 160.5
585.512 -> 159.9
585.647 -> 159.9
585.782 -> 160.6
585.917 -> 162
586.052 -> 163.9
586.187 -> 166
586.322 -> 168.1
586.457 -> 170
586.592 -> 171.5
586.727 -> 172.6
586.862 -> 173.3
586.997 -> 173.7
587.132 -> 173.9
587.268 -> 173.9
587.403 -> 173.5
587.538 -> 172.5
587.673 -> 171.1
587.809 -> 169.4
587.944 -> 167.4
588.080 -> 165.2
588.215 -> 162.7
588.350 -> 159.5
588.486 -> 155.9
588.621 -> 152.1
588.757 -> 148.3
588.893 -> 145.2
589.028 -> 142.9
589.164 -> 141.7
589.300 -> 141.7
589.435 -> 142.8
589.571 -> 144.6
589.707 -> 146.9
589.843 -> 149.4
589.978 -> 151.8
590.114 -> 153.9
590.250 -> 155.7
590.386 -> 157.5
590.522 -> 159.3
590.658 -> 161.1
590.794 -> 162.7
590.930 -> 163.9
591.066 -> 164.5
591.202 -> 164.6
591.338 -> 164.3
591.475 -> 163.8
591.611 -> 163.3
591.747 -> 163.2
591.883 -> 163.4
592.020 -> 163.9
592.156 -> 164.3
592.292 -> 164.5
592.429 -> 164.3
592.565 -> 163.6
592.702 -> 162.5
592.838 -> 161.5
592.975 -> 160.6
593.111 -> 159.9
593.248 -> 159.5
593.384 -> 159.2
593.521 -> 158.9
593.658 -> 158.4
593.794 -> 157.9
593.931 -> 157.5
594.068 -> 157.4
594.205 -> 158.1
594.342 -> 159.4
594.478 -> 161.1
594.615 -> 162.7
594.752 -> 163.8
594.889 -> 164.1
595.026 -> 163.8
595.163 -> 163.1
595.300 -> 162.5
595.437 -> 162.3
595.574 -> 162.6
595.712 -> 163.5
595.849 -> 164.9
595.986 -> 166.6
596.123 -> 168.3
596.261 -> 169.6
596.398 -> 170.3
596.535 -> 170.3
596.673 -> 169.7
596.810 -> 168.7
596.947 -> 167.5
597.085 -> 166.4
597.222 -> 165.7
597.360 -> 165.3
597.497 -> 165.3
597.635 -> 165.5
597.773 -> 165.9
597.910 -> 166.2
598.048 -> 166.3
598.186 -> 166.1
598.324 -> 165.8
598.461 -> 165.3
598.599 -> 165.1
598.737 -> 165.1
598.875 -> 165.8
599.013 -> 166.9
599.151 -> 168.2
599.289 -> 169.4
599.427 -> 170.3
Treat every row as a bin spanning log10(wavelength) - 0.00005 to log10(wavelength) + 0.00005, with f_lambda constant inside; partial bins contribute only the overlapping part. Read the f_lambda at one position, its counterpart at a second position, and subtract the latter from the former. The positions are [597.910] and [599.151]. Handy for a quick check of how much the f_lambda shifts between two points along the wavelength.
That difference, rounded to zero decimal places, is -2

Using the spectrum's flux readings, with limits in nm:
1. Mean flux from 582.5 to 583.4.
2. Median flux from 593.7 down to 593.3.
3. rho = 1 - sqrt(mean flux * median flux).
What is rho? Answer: -168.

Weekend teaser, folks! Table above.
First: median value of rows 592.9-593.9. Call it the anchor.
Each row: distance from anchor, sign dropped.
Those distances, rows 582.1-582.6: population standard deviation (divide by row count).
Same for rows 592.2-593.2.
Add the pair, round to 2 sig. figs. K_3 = 3.7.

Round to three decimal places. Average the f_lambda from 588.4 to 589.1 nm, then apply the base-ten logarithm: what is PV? 2.173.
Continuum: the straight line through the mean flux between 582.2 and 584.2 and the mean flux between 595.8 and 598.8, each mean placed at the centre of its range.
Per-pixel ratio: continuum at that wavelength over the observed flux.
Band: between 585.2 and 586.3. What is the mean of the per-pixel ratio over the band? 1.08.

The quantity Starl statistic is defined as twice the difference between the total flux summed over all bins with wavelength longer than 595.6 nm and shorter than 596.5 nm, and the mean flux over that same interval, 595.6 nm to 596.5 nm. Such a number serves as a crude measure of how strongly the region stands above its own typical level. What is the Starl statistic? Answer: 1672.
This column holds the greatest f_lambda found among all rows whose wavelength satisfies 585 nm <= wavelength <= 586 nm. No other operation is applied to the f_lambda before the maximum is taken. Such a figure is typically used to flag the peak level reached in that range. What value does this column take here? 163.3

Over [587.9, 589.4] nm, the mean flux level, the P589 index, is 153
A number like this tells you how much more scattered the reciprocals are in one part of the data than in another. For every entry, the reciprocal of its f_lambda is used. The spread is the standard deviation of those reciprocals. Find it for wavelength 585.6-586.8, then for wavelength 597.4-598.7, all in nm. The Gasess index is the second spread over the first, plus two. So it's 2.1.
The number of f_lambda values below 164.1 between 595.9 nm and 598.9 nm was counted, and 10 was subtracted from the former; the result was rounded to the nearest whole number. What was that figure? -10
